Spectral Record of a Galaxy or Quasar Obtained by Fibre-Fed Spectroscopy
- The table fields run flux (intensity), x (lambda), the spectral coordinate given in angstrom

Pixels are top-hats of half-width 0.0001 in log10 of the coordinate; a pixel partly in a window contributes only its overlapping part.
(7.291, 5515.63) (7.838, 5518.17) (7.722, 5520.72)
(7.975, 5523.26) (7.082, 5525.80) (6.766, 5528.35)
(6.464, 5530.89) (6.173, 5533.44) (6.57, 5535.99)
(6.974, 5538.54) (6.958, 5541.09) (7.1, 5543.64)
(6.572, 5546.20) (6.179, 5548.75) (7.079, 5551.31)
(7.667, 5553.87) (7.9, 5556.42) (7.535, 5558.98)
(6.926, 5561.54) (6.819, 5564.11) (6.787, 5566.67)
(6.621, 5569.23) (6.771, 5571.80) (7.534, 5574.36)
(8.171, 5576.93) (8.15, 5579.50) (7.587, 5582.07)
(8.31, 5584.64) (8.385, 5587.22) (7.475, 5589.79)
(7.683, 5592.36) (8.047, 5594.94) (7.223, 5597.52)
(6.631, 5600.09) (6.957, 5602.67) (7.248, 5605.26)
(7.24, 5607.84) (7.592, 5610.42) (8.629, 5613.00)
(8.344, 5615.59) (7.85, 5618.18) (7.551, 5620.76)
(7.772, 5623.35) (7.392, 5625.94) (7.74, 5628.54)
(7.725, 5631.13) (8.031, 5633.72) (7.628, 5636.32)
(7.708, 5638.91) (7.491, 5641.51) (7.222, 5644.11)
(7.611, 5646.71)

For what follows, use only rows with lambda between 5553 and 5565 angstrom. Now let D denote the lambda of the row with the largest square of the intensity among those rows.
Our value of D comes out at 5556.42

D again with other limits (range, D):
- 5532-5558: 5556.42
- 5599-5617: 5613.00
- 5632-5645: 5633.72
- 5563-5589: 5587.22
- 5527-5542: 5538.54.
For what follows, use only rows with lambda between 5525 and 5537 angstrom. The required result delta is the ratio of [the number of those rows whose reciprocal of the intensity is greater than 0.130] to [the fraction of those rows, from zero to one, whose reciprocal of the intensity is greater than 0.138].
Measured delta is 5.0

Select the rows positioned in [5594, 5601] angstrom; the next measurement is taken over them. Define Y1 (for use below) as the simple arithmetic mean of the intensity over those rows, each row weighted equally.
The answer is 7.3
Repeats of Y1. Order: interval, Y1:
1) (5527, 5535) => 6.5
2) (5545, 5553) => 6.6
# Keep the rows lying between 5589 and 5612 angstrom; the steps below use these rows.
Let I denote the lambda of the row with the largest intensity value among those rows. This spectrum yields 5594.94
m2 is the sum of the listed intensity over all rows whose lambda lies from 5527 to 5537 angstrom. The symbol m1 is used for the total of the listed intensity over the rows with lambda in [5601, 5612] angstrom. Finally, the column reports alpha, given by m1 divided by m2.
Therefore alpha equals 1.12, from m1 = 29.0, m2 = 26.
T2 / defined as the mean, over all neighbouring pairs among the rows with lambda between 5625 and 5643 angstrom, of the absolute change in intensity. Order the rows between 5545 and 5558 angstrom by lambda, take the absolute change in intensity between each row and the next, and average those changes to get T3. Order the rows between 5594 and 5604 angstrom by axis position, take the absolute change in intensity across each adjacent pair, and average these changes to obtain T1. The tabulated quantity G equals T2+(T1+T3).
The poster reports 1.3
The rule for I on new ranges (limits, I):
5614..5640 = 5615.59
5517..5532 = 5523.26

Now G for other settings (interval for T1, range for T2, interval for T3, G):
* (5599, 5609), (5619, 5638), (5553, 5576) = 0.8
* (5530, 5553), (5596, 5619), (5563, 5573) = 0.9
